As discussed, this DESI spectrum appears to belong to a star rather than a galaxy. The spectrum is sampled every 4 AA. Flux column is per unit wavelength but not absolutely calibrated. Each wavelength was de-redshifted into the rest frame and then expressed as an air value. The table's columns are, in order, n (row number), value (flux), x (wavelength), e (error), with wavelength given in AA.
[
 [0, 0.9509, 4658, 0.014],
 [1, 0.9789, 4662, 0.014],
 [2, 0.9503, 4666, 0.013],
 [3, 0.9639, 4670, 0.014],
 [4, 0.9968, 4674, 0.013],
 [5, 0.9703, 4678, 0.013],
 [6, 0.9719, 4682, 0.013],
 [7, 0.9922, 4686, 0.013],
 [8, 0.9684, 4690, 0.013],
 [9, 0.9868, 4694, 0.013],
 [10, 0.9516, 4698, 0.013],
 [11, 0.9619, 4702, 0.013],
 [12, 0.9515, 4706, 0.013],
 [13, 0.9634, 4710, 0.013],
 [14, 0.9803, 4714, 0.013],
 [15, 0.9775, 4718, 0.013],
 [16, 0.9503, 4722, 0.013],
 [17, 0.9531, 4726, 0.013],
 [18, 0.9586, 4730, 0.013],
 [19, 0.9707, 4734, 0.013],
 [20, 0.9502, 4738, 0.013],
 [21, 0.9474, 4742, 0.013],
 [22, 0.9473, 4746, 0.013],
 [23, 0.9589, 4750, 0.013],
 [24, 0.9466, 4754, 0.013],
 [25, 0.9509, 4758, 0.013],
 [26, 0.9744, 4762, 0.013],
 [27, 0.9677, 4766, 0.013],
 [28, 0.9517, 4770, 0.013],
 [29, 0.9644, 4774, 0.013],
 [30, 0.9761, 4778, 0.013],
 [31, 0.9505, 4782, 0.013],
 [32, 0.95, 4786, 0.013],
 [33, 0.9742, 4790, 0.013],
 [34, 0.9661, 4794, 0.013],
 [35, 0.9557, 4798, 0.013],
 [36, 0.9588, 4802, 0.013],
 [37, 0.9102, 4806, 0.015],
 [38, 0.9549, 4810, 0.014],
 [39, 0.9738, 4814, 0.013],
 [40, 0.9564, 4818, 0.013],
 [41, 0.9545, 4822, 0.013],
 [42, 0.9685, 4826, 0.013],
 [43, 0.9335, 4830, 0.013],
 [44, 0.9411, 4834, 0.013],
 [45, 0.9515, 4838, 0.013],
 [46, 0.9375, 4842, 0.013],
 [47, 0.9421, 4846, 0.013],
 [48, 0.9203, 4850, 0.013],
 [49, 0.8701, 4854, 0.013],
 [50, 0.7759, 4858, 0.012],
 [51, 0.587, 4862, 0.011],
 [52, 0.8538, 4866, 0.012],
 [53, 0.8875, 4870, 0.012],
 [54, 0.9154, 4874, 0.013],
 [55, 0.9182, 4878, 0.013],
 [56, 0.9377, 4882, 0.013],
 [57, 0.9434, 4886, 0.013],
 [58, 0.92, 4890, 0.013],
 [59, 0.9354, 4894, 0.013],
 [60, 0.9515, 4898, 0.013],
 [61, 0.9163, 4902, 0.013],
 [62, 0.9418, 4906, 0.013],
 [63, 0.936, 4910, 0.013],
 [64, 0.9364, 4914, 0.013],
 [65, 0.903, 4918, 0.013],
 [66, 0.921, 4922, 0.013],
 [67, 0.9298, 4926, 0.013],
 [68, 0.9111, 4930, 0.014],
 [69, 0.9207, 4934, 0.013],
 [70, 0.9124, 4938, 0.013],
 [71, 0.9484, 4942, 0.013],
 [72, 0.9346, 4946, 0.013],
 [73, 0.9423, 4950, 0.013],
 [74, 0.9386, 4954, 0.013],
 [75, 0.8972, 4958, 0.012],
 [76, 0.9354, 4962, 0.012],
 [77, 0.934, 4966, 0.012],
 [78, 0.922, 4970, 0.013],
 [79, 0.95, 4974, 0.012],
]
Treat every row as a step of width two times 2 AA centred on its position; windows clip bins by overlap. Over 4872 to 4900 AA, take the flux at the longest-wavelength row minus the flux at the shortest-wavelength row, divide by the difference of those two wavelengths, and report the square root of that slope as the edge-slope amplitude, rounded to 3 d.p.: 0.039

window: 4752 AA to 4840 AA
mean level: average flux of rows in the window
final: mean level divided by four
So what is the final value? 0.239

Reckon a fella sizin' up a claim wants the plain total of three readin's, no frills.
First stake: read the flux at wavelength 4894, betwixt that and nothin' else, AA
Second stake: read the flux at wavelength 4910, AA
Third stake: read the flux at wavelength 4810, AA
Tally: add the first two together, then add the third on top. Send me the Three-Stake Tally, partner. 2.83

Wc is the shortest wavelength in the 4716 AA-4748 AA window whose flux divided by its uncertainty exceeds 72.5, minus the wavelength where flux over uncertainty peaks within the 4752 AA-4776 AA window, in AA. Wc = -44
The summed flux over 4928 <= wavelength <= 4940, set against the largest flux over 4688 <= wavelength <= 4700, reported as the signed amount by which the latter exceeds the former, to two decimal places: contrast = -1.76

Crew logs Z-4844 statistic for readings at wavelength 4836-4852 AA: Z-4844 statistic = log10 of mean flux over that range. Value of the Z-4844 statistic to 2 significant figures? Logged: -0.028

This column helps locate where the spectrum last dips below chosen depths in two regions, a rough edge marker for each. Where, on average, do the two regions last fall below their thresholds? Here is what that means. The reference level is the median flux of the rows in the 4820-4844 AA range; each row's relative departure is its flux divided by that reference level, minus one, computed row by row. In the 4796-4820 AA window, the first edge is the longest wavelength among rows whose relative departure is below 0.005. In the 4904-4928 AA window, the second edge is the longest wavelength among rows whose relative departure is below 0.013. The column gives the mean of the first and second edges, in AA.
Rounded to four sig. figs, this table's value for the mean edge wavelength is 4866 AA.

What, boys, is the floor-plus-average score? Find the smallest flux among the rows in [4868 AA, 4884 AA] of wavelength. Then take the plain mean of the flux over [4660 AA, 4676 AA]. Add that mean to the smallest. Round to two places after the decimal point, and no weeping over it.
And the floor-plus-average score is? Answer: 1.86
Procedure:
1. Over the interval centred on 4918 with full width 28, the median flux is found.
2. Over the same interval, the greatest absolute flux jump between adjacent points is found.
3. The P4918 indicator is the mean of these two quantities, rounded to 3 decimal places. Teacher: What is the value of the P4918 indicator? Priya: 0.482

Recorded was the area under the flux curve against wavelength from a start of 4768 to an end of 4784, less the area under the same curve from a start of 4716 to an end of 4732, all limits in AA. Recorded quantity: 0.0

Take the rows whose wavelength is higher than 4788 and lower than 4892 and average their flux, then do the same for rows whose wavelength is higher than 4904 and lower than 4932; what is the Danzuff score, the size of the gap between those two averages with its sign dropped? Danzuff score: 0.010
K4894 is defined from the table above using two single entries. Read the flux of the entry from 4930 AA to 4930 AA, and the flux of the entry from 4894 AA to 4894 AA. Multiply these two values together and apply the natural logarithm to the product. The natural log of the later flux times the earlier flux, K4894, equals -0.160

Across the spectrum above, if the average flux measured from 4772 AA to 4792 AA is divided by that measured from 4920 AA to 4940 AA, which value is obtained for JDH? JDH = 1.05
